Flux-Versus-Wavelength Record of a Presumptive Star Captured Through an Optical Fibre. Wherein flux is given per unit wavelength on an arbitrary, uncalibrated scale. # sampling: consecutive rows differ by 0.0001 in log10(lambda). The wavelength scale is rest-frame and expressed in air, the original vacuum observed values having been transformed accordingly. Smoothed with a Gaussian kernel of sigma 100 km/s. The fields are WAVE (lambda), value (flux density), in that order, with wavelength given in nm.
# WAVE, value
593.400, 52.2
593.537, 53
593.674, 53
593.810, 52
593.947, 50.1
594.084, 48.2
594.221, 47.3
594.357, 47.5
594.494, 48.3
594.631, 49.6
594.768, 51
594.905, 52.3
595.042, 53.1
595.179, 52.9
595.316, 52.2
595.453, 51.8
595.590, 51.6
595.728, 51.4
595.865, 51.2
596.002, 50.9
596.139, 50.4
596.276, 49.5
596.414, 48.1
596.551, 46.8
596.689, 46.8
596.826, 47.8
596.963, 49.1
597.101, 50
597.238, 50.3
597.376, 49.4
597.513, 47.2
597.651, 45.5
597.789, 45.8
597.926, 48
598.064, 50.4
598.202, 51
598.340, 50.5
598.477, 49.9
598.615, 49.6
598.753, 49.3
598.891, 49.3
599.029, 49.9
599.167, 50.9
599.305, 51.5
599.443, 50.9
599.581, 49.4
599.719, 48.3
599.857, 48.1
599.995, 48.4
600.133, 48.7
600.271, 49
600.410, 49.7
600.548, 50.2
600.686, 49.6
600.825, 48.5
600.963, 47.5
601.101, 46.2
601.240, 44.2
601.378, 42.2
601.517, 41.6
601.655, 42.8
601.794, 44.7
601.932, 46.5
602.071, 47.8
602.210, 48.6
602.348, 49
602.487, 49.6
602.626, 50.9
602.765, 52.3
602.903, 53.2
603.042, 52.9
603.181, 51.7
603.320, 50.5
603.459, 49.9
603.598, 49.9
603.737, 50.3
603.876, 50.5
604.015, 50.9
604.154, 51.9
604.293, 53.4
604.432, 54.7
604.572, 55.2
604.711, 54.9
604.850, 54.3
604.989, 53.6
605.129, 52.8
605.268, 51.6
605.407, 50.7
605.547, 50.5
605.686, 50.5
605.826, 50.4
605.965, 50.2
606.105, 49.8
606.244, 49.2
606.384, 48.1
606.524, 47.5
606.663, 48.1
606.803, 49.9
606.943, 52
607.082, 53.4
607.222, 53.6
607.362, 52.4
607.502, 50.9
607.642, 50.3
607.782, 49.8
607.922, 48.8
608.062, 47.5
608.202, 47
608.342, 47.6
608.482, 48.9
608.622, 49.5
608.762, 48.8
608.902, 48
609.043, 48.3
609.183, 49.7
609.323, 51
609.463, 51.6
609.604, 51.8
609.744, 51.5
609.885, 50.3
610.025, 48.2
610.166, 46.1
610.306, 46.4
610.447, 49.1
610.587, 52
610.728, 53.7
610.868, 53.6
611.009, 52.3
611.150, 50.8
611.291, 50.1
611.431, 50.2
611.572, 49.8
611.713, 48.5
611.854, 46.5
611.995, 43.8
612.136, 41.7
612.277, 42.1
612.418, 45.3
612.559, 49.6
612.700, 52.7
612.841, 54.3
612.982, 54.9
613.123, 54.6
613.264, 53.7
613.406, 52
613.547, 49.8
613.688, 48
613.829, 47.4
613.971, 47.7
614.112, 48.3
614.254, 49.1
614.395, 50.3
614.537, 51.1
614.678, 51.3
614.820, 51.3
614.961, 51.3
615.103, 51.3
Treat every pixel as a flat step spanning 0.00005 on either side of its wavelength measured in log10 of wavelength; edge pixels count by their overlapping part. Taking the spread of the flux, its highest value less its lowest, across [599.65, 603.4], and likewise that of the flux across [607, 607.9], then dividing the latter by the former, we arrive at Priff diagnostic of 0.3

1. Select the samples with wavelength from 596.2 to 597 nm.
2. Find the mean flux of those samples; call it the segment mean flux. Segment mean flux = 48.0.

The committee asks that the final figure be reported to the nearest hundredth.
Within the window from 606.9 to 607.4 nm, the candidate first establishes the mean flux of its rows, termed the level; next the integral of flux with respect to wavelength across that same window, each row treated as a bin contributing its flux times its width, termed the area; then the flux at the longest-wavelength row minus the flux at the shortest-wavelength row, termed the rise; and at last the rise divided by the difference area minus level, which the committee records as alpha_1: -0.02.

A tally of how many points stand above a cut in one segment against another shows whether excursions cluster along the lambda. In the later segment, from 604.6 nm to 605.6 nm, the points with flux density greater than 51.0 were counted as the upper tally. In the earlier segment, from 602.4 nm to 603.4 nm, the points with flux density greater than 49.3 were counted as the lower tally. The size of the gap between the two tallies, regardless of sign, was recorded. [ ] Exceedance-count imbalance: 2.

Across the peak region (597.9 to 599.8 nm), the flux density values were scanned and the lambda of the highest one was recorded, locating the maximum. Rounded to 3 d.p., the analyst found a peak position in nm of 599.305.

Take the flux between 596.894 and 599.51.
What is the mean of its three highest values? 51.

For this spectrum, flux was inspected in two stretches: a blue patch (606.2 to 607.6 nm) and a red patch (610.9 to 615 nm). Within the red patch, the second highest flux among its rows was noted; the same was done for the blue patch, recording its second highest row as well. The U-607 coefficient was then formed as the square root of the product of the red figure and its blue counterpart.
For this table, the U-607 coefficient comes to 54.0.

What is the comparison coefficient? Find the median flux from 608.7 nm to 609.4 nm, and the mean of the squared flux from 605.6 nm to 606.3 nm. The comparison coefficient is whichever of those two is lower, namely 49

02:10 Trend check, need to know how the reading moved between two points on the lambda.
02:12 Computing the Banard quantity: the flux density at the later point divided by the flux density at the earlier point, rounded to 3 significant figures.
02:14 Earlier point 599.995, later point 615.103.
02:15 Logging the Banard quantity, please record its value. 1.06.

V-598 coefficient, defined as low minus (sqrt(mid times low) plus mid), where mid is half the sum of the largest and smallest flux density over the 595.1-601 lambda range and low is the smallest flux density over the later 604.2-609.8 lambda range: -50.3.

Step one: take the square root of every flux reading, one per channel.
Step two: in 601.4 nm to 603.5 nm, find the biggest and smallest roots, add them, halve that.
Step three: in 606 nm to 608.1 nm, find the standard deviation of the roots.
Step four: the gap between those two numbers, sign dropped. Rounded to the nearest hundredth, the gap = 6.73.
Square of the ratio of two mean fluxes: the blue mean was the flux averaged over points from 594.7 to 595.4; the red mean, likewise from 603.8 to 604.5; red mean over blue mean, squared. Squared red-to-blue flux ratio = 1.00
